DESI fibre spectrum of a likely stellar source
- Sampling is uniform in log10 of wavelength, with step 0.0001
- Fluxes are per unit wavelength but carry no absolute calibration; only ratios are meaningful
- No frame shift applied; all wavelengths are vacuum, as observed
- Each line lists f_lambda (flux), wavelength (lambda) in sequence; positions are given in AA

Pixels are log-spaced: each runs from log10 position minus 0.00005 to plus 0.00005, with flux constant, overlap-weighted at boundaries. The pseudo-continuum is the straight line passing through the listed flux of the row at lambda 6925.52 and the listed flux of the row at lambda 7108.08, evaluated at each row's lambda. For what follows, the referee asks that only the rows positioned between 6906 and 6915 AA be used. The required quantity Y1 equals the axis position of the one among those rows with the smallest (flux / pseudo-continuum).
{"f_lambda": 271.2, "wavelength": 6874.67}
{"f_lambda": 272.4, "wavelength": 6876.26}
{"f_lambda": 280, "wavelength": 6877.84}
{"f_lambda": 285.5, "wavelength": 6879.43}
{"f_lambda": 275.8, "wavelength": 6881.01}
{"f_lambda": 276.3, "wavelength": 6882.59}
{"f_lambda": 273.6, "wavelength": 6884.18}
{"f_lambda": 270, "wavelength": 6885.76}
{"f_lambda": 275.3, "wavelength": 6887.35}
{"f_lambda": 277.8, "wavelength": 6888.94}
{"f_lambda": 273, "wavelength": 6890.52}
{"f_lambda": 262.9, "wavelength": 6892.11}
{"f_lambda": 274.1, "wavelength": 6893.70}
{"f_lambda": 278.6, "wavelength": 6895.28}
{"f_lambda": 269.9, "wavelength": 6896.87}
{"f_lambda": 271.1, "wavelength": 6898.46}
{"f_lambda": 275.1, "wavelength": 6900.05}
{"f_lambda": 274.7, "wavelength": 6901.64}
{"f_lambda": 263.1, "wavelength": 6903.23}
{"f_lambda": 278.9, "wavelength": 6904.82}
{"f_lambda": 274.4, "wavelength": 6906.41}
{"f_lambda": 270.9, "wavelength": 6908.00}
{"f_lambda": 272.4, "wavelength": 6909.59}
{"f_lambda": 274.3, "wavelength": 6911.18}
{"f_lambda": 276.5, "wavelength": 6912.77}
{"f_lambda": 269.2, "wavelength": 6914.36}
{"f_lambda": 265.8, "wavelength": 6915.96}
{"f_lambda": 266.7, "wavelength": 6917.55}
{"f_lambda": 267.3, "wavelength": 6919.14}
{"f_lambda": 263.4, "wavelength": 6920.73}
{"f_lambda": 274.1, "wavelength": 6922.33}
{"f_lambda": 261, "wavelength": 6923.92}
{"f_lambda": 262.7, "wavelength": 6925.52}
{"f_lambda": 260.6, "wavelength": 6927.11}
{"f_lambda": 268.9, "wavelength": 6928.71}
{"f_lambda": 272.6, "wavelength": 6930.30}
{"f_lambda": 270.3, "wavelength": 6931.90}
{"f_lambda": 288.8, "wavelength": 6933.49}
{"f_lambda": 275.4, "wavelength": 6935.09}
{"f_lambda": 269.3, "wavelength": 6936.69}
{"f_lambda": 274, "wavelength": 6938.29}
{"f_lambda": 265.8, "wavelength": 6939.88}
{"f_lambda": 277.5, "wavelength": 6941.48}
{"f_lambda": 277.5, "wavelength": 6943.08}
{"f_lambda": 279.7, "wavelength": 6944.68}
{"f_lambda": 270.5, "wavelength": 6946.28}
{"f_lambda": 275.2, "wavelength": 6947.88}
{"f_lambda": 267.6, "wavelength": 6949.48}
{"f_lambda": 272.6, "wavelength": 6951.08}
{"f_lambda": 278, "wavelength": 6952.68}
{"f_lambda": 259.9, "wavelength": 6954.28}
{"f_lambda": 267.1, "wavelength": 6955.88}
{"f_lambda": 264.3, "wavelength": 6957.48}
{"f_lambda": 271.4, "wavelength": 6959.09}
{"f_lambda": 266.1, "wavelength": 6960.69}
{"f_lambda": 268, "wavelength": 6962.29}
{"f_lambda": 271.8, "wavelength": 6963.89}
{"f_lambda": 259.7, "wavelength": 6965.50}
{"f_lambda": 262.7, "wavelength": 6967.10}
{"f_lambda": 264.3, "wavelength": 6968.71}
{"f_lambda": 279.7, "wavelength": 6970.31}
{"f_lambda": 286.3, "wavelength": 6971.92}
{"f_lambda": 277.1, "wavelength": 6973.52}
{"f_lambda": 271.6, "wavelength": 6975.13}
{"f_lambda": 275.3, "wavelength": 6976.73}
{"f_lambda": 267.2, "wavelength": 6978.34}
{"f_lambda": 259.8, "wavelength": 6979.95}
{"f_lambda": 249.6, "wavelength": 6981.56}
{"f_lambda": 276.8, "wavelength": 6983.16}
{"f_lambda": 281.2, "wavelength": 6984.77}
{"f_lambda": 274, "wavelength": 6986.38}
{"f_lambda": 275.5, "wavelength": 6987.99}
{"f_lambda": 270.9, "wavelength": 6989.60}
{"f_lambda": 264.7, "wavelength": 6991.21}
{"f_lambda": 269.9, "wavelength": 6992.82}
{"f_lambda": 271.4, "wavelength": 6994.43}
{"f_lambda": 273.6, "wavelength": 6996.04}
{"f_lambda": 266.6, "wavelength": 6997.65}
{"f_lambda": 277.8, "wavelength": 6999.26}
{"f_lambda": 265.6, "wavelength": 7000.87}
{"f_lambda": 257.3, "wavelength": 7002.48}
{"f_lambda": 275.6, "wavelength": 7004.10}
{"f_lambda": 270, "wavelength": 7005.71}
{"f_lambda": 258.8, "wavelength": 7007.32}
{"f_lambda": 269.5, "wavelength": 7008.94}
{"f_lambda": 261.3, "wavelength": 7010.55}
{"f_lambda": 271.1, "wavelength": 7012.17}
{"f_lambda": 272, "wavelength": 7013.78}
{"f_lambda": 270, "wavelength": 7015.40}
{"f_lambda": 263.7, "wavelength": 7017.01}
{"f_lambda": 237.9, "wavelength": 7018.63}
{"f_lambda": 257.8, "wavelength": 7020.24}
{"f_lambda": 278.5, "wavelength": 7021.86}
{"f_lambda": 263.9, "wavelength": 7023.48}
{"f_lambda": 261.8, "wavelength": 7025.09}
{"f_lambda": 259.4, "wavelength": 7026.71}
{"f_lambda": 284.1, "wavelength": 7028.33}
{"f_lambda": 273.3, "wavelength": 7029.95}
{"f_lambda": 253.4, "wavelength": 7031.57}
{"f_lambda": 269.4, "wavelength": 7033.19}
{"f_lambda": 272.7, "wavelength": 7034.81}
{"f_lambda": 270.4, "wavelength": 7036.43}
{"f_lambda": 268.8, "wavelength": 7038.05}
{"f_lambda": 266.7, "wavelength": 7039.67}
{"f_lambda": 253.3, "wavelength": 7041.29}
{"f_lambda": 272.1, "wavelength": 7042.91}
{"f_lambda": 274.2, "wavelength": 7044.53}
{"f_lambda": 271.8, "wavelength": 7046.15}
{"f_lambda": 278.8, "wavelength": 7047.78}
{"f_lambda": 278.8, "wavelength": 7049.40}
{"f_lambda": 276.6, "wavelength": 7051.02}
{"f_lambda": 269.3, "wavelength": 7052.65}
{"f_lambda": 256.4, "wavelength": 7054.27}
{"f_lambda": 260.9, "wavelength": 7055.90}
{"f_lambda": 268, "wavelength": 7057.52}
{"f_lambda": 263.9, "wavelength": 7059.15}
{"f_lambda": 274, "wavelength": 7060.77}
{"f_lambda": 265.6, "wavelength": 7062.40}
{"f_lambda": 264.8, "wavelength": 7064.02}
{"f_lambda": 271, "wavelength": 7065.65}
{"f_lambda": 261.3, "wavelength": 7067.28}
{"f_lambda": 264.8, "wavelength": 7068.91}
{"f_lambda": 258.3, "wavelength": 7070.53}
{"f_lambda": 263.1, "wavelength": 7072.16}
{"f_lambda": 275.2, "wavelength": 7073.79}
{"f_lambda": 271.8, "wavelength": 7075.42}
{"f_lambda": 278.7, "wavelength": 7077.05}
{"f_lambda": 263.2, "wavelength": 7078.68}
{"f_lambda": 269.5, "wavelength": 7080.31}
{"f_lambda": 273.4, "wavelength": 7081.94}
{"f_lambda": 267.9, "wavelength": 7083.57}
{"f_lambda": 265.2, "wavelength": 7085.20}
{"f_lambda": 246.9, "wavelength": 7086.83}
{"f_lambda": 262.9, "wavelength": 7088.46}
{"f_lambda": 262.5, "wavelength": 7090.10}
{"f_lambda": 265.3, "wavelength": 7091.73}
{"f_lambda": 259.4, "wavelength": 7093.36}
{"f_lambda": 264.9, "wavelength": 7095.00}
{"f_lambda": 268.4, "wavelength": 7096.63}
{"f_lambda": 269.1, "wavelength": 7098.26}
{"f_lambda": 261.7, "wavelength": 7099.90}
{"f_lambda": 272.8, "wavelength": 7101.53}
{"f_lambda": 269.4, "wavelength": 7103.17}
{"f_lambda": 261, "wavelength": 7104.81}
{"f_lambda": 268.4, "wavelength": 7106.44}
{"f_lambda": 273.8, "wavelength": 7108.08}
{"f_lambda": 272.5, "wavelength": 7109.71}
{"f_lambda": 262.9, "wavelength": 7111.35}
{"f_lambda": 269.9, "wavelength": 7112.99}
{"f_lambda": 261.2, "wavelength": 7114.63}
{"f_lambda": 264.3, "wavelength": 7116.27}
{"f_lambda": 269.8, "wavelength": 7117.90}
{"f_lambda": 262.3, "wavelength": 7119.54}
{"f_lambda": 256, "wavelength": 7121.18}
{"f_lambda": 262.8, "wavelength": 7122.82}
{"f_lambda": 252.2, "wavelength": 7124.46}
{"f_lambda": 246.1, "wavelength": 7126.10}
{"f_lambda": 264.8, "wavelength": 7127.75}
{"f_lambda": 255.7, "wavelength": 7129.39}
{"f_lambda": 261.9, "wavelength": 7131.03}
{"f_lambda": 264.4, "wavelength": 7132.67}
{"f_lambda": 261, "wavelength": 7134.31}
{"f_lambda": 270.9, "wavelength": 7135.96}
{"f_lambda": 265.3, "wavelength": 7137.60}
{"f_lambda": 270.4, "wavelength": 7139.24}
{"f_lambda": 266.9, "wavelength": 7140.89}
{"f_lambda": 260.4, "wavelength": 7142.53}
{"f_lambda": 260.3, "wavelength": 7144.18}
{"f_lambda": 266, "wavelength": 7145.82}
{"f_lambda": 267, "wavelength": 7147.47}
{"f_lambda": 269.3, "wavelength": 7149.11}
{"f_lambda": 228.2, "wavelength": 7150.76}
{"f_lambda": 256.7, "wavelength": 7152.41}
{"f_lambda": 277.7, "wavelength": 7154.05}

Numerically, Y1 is 6914.36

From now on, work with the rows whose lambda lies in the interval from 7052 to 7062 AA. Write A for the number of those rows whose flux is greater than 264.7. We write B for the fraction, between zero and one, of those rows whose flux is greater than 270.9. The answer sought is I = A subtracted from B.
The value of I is -2.8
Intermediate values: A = 3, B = 0.2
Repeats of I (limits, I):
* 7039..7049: -4.3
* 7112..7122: -2.0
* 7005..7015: -3.7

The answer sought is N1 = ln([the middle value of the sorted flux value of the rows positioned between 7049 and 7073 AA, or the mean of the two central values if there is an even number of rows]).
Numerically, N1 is 5.58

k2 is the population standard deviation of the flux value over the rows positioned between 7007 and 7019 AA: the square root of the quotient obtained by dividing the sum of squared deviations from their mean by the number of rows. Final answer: 10.5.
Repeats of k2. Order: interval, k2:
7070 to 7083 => 6.5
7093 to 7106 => 4.5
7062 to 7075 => 5.0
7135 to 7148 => 3.7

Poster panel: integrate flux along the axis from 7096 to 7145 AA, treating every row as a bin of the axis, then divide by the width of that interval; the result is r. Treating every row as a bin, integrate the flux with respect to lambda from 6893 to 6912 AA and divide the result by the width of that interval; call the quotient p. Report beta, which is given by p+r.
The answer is 537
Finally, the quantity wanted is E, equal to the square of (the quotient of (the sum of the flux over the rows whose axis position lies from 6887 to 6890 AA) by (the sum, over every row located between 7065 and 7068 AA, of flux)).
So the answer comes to 1.08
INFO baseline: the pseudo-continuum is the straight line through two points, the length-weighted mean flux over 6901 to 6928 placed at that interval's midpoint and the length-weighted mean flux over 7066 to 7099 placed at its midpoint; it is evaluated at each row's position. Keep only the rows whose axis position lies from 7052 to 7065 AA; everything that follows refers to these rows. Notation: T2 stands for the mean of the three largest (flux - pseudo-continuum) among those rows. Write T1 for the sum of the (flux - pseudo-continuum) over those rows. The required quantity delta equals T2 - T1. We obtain 11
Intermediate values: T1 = -7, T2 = 4.2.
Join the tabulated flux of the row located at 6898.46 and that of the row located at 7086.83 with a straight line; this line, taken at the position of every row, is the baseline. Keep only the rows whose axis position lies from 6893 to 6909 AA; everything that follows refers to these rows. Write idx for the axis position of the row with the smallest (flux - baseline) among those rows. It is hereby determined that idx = 6903.23 AA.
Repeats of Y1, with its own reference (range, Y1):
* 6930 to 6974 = 6965.50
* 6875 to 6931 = 6927.11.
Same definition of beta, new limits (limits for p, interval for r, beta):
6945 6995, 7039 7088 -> 538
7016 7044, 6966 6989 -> 537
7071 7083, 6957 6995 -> 540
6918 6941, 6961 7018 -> 539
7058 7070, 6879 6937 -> 538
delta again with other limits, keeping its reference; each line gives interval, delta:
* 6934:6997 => -93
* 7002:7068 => -1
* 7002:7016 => 5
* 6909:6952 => -49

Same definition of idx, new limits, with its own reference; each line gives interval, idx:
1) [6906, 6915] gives 6914.36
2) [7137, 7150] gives 7142.53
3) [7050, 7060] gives 7054.27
